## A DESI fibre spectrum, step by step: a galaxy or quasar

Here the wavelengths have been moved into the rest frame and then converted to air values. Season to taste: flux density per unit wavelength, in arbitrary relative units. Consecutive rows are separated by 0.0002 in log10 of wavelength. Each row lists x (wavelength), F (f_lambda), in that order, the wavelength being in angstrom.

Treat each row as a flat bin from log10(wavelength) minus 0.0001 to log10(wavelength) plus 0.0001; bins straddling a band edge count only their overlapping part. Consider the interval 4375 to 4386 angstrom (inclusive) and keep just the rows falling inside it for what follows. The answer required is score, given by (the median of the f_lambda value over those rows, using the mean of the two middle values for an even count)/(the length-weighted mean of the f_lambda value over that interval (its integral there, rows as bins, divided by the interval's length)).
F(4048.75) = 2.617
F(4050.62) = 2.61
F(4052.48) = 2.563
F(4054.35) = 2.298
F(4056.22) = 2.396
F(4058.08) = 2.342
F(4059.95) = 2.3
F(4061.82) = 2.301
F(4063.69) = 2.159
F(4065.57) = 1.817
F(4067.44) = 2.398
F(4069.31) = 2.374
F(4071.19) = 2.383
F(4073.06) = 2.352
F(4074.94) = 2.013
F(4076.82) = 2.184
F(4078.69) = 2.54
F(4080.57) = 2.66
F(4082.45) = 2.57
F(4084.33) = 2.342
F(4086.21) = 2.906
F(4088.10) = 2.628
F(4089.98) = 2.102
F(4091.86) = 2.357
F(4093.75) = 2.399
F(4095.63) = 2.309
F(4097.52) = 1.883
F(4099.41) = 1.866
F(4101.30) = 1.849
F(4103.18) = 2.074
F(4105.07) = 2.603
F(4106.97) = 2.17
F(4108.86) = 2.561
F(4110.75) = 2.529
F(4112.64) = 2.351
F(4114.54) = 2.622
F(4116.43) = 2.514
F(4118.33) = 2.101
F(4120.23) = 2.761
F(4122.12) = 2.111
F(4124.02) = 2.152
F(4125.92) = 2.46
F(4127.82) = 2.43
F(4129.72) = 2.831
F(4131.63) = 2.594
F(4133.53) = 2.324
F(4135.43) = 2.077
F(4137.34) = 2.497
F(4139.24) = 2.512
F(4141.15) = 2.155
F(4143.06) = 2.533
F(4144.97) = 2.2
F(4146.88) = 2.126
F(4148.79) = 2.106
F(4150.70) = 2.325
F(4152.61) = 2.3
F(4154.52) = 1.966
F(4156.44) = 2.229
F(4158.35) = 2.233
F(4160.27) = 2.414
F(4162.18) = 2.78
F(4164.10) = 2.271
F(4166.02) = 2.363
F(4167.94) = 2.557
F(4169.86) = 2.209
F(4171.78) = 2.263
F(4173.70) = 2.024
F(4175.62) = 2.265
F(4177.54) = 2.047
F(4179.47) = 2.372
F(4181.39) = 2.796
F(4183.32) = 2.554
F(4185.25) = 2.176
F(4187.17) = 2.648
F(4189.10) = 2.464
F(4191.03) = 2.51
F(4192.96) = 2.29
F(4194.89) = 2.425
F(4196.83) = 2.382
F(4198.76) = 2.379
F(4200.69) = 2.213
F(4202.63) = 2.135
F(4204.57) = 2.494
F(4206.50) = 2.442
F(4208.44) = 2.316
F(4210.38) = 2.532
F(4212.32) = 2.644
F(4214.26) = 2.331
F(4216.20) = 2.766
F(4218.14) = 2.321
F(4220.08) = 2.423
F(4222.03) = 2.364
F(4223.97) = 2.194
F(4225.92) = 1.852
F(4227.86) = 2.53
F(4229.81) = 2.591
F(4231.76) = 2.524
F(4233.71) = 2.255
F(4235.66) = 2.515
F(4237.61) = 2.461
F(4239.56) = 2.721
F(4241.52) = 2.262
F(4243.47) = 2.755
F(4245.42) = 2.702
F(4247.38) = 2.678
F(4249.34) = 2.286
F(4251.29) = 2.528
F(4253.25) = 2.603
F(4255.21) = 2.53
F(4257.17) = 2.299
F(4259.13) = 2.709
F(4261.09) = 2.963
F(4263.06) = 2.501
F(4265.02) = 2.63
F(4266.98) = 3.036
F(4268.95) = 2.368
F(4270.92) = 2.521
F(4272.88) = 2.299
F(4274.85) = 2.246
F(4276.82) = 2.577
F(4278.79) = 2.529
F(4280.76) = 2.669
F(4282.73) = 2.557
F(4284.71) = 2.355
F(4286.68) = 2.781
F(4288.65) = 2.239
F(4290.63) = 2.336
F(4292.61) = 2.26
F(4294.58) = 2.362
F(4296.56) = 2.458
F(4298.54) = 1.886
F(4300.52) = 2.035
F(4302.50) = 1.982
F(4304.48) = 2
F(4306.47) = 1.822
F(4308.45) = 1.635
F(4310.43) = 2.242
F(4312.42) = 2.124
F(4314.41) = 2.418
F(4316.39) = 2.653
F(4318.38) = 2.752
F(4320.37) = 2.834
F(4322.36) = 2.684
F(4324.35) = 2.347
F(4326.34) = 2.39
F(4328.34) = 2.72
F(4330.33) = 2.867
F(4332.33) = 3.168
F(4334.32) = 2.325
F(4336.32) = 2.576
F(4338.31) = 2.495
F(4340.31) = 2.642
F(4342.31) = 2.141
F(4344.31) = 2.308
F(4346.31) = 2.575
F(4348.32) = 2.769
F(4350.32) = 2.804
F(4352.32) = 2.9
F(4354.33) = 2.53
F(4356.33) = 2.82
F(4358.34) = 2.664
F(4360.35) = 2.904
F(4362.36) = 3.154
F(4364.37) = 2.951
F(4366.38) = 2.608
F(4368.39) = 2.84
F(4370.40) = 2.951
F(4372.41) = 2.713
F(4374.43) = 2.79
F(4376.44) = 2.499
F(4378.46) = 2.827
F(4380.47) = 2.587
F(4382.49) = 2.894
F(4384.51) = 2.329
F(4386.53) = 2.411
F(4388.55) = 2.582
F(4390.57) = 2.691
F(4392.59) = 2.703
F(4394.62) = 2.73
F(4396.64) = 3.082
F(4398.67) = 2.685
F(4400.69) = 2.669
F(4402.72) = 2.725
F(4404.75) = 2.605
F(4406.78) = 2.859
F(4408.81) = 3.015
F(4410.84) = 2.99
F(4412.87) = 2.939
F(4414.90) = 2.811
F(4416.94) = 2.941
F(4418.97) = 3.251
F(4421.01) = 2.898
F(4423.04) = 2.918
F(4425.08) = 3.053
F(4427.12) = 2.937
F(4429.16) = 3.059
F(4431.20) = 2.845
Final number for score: 0.99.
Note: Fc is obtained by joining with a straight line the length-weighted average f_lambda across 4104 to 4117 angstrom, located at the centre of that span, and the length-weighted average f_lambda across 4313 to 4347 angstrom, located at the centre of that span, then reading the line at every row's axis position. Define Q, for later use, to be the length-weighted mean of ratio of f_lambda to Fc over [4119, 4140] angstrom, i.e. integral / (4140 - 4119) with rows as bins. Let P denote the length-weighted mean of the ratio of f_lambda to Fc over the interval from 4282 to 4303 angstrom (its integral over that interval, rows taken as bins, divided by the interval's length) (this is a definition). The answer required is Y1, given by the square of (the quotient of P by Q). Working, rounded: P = 0.90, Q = 0.98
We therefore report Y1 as 0.84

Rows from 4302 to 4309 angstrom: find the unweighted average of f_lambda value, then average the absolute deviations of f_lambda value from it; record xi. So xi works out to 0.131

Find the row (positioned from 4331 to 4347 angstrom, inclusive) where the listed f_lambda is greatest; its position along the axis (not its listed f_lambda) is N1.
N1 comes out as 4332.33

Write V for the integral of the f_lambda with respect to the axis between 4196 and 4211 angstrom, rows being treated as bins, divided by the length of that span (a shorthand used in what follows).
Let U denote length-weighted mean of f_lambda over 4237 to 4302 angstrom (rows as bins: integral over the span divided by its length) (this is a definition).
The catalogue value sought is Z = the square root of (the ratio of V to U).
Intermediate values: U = 2.49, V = 2.36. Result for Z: 0.97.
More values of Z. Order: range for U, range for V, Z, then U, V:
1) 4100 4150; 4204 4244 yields 1.02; 2.35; 2.44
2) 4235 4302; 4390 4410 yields 1.06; 2.49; 2.78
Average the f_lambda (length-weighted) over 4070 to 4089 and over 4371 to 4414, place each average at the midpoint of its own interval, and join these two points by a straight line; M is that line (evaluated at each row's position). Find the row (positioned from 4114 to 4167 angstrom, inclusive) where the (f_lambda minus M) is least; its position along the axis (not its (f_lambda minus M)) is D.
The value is 4154.52 angstrom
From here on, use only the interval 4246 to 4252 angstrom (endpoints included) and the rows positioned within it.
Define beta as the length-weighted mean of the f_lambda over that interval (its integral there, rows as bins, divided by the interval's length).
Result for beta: 2.51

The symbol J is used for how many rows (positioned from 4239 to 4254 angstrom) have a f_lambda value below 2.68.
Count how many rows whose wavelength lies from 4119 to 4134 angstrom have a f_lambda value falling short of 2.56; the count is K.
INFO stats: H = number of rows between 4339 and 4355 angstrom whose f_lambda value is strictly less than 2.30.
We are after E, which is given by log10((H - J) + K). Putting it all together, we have 0.00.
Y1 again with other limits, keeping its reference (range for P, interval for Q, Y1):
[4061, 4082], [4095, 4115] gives 1.06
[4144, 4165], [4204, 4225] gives 0.89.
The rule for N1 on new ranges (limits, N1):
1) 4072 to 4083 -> 4080.57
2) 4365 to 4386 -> 4370.40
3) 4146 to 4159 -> 4150.70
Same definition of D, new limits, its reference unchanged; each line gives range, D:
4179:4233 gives 4225.92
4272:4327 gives 4308.45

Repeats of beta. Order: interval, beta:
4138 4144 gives 2.40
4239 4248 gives 2.62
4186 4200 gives 2.44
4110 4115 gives 2.49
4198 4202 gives 2.28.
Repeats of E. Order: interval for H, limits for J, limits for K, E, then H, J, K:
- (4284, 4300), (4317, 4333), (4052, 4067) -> 0.90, 3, 2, 7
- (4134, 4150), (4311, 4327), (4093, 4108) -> 0.85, 5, 5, 7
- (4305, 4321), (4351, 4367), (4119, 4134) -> 0.78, 4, 3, 5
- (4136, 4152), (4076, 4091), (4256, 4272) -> 0.00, 4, 7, 4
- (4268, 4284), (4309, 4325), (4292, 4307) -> 0.70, 2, 5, 8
